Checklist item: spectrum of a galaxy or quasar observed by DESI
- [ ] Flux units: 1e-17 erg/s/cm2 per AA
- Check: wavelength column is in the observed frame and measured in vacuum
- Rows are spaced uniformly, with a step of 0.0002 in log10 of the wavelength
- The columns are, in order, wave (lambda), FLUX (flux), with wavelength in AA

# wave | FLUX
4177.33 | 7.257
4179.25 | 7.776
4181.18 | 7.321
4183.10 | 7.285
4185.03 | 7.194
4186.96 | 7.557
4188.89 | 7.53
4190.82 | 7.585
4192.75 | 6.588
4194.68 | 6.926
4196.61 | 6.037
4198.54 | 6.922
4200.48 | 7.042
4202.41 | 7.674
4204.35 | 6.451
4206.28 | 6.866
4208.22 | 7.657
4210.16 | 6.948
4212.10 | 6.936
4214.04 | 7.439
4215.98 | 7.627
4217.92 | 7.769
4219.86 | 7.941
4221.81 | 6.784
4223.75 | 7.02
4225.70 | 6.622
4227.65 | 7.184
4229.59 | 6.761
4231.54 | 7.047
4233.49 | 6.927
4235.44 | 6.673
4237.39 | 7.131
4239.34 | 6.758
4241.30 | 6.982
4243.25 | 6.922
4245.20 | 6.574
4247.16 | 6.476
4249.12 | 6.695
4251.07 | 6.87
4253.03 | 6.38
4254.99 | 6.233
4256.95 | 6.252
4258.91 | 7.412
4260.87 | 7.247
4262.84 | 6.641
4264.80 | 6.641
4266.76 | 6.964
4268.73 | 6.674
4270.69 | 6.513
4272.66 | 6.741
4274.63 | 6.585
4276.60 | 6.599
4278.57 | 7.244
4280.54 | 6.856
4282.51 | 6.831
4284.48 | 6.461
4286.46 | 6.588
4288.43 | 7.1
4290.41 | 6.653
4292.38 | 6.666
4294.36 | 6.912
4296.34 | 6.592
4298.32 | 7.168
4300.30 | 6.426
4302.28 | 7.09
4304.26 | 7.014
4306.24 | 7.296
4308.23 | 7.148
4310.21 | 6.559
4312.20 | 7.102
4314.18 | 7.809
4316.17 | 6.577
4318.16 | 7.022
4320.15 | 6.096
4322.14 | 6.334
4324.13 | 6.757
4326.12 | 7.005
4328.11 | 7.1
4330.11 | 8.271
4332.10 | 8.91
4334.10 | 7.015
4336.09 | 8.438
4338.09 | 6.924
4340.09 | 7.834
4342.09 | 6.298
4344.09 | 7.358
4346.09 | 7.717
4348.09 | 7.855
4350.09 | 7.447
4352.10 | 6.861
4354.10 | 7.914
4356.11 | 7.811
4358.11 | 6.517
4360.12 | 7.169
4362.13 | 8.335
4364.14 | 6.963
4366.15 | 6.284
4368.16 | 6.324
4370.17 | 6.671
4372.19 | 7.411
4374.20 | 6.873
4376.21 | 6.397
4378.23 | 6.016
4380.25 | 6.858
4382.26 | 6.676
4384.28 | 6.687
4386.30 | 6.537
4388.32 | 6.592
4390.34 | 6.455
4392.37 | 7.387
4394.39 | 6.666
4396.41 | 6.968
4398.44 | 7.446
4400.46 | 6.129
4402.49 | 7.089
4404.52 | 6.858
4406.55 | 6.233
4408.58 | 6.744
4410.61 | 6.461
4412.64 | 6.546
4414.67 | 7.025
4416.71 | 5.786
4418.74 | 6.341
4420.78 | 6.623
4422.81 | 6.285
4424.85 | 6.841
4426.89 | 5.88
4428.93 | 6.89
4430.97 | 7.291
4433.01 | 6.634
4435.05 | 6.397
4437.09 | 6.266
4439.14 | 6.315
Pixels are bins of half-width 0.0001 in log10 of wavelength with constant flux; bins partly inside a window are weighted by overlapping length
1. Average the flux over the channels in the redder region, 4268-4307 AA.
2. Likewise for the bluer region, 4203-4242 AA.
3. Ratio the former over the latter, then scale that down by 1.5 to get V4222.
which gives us 0.64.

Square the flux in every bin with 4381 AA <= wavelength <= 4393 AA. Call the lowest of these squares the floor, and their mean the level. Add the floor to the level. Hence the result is 87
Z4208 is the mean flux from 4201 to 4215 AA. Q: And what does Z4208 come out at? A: 7.14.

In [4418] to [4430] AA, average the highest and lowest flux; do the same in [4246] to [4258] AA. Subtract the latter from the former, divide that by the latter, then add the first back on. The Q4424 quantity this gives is 6.4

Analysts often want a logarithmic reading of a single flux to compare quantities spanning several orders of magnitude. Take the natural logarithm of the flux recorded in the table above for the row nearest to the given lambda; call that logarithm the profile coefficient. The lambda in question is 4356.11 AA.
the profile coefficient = 2.06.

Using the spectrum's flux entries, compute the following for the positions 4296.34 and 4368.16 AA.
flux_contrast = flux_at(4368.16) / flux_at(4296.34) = 0.96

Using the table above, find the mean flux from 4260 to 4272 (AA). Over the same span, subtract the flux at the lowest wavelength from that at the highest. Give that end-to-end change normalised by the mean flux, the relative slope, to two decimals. -0.11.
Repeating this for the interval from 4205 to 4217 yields 0.11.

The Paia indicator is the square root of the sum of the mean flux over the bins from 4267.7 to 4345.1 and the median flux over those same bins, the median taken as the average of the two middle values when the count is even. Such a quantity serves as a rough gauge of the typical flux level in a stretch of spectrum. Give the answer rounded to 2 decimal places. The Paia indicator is 3.73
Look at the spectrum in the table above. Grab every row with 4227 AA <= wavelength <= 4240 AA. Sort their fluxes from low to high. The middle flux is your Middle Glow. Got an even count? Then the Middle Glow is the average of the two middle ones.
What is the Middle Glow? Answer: 6.93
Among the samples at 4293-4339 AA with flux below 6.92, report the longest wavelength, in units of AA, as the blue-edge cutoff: 4324.13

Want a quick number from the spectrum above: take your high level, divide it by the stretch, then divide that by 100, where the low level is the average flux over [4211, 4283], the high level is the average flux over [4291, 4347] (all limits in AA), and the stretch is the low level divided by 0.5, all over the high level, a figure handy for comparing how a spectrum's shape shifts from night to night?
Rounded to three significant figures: 0.0368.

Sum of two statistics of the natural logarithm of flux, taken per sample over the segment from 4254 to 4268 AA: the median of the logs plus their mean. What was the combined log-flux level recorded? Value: 3.80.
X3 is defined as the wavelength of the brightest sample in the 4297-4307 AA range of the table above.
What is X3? 4306.24 AA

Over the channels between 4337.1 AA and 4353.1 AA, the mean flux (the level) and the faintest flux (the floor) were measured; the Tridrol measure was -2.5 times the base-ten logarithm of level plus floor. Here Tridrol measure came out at -2.83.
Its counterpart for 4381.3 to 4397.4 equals -2.80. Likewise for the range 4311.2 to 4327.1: -2.78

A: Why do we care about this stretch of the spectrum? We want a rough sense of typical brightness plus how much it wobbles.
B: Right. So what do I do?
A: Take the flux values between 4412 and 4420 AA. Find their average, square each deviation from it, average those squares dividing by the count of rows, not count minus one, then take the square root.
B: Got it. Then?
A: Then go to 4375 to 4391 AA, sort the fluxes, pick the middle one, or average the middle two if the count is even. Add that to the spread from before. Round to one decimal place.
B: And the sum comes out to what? 7.0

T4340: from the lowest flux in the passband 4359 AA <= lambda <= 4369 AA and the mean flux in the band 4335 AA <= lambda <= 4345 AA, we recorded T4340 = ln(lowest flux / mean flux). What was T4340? -0.16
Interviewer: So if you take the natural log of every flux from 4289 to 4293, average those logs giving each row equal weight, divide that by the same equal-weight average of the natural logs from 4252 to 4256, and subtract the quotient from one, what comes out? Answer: -0.03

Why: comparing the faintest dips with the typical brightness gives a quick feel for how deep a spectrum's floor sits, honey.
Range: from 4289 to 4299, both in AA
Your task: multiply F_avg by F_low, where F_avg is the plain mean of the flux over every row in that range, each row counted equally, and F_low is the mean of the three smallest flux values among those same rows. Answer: 45.1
